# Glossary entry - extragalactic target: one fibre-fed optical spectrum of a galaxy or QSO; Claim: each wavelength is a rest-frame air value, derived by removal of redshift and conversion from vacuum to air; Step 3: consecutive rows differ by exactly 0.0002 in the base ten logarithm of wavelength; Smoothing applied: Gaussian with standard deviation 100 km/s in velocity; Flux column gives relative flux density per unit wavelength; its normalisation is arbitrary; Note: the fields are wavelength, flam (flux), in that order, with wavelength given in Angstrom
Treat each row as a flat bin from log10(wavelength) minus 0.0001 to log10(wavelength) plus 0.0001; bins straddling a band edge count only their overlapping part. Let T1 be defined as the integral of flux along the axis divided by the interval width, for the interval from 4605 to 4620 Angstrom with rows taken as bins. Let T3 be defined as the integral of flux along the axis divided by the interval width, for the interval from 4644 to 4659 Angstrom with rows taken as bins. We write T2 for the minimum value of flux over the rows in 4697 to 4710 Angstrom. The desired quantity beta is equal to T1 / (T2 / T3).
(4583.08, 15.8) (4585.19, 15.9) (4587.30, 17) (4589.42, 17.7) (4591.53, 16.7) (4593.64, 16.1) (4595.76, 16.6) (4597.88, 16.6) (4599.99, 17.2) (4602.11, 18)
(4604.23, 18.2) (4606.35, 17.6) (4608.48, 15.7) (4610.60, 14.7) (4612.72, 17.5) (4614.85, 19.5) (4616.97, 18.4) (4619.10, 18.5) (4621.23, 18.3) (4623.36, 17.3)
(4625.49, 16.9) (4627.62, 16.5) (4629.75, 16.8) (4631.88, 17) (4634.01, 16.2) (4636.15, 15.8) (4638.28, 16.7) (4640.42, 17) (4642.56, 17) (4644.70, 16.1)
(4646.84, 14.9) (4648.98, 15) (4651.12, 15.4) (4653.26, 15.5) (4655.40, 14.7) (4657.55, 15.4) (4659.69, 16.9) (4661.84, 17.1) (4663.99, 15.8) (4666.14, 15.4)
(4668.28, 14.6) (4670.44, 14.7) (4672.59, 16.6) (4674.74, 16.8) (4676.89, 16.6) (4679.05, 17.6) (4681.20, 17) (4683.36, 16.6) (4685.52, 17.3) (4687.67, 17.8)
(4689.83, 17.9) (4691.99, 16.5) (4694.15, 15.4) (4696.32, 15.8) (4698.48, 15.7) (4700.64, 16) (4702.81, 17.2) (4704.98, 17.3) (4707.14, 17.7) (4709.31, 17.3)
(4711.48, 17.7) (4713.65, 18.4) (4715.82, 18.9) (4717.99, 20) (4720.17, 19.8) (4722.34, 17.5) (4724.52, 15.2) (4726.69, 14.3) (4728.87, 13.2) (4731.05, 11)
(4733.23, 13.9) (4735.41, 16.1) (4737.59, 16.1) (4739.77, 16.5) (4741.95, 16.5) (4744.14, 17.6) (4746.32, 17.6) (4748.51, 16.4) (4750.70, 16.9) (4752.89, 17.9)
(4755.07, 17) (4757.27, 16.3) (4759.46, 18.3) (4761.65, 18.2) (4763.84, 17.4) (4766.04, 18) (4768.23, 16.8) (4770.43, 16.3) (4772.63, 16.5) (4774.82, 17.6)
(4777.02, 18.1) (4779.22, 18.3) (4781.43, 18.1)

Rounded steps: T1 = 17.4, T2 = 15.7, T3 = 15.3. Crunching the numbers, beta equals 17.0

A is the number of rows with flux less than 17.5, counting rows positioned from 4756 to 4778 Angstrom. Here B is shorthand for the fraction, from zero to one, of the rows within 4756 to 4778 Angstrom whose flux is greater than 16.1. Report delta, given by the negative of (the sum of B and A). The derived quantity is -6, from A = 5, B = 1.00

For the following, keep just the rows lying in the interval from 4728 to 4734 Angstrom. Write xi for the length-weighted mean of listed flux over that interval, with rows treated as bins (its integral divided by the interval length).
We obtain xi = 12.6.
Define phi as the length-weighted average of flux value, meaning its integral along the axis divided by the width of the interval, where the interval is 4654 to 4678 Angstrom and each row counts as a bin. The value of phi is 15.9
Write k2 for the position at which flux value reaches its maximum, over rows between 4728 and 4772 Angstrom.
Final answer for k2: 4759.46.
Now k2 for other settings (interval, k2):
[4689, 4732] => 4717.99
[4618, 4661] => 4619.10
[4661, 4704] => 4689.83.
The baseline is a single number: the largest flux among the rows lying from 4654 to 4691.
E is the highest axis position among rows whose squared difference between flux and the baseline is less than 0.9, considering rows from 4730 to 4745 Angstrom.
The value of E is 4744.14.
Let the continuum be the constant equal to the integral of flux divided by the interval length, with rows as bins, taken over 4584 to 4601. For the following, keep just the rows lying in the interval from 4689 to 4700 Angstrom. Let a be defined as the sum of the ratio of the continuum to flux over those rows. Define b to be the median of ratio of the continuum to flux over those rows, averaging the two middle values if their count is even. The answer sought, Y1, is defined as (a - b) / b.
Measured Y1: 3.87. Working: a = 5.2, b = 1.06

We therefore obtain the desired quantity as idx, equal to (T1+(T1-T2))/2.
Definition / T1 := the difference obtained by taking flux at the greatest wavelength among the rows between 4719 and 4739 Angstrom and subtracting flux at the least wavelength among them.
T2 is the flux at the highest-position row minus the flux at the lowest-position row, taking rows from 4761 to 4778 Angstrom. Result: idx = -4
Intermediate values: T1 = -3.7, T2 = -0.1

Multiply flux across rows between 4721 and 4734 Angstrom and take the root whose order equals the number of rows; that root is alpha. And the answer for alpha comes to 14.0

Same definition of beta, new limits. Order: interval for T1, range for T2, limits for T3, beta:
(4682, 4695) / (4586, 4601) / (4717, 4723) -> 20.2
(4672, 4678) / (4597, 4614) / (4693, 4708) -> 18.6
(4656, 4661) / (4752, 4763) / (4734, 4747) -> 16.4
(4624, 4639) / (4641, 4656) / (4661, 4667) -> 18.1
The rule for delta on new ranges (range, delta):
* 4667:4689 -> -9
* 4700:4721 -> -5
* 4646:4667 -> -10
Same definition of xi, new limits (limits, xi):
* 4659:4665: 16.6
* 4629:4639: 16.5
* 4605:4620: 17.4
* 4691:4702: 15.9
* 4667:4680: 16.1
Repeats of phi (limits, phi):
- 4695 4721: 17.6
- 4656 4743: 16.4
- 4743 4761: 17.3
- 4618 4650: 16.7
